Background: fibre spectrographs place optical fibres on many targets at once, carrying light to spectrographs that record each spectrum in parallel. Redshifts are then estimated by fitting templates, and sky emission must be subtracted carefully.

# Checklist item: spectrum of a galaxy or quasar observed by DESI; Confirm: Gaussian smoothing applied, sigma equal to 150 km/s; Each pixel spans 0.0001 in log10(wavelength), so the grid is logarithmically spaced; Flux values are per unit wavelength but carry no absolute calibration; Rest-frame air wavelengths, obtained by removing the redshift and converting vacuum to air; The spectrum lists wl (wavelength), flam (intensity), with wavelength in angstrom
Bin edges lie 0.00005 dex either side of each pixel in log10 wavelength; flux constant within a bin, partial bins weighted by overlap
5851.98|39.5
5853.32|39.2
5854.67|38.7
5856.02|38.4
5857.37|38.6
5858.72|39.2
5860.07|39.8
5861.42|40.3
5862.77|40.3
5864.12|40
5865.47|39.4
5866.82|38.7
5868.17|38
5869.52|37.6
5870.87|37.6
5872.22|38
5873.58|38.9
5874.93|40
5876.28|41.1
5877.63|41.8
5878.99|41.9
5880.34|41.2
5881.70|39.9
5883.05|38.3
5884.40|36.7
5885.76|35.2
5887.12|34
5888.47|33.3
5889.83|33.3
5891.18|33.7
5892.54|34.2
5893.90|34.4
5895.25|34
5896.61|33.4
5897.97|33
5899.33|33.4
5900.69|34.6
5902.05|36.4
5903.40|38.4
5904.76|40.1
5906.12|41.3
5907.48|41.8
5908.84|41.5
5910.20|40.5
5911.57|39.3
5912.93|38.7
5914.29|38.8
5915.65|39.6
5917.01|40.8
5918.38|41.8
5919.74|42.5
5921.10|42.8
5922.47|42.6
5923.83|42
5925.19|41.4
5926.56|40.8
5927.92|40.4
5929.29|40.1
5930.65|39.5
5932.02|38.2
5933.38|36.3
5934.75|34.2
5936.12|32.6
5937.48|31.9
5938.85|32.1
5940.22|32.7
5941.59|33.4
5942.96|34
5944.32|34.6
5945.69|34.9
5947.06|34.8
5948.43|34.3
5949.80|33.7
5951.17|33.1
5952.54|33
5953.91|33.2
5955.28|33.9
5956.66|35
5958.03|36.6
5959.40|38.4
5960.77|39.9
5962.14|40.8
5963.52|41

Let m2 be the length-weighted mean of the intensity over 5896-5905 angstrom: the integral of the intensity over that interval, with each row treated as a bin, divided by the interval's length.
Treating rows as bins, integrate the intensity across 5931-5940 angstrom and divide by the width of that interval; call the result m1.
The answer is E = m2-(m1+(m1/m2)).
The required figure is 0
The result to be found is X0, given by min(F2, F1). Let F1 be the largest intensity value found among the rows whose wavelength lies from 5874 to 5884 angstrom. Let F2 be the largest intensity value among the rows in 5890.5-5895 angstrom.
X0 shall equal 34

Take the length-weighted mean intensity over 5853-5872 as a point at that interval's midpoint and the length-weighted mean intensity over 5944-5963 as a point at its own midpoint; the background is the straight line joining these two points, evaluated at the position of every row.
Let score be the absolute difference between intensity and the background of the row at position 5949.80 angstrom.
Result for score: 1.9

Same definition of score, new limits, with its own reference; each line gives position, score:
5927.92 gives 3.9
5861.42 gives 1.3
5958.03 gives 1.3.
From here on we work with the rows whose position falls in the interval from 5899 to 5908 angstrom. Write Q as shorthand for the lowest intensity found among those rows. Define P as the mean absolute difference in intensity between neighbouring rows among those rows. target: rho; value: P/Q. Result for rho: 0.042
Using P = 1.40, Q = 33.4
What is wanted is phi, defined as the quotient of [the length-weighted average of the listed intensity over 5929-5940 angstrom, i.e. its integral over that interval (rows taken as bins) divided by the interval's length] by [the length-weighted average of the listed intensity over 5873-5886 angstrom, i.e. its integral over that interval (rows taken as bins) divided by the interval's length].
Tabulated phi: 0.89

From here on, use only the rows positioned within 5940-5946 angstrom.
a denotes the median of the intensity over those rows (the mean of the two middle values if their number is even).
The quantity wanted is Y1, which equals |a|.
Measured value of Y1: 34.0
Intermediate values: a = 34.0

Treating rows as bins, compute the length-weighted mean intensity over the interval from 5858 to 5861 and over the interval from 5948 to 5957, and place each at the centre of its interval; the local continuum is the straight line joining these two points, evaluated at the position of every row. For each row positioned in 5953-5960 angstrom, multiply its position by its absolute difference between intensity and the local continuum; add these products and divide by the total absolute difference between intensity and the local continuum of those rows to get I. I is 5958.2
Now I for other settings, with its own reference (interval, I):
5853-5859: 5855.8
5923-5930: 5926.4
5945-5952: 5947.9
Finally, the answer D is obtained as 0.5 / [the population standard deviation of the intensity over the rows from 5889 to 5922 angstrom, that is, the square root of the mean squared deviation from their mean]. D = 0.145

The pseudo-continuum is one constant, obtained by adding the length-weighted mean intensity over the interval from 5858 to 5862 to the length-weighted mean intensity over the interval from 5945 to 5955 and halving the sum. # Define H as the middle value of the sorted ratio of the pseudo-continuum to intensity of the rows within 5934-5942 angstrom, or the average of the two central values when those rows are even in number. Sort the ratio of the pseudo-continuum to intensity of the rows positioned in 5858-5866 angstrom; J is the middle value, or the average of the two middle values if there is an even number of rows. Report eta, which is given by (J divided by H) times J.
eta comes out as 0.75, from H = 1.13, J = 0.92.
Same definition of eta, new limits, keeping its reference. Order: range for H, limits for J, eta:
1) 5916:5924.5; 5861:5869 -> 0.99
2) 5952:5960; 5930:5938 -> 1.02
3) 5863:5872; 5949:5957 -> 1.26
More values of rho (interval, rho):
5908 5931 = 0.016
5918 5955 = 0.020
